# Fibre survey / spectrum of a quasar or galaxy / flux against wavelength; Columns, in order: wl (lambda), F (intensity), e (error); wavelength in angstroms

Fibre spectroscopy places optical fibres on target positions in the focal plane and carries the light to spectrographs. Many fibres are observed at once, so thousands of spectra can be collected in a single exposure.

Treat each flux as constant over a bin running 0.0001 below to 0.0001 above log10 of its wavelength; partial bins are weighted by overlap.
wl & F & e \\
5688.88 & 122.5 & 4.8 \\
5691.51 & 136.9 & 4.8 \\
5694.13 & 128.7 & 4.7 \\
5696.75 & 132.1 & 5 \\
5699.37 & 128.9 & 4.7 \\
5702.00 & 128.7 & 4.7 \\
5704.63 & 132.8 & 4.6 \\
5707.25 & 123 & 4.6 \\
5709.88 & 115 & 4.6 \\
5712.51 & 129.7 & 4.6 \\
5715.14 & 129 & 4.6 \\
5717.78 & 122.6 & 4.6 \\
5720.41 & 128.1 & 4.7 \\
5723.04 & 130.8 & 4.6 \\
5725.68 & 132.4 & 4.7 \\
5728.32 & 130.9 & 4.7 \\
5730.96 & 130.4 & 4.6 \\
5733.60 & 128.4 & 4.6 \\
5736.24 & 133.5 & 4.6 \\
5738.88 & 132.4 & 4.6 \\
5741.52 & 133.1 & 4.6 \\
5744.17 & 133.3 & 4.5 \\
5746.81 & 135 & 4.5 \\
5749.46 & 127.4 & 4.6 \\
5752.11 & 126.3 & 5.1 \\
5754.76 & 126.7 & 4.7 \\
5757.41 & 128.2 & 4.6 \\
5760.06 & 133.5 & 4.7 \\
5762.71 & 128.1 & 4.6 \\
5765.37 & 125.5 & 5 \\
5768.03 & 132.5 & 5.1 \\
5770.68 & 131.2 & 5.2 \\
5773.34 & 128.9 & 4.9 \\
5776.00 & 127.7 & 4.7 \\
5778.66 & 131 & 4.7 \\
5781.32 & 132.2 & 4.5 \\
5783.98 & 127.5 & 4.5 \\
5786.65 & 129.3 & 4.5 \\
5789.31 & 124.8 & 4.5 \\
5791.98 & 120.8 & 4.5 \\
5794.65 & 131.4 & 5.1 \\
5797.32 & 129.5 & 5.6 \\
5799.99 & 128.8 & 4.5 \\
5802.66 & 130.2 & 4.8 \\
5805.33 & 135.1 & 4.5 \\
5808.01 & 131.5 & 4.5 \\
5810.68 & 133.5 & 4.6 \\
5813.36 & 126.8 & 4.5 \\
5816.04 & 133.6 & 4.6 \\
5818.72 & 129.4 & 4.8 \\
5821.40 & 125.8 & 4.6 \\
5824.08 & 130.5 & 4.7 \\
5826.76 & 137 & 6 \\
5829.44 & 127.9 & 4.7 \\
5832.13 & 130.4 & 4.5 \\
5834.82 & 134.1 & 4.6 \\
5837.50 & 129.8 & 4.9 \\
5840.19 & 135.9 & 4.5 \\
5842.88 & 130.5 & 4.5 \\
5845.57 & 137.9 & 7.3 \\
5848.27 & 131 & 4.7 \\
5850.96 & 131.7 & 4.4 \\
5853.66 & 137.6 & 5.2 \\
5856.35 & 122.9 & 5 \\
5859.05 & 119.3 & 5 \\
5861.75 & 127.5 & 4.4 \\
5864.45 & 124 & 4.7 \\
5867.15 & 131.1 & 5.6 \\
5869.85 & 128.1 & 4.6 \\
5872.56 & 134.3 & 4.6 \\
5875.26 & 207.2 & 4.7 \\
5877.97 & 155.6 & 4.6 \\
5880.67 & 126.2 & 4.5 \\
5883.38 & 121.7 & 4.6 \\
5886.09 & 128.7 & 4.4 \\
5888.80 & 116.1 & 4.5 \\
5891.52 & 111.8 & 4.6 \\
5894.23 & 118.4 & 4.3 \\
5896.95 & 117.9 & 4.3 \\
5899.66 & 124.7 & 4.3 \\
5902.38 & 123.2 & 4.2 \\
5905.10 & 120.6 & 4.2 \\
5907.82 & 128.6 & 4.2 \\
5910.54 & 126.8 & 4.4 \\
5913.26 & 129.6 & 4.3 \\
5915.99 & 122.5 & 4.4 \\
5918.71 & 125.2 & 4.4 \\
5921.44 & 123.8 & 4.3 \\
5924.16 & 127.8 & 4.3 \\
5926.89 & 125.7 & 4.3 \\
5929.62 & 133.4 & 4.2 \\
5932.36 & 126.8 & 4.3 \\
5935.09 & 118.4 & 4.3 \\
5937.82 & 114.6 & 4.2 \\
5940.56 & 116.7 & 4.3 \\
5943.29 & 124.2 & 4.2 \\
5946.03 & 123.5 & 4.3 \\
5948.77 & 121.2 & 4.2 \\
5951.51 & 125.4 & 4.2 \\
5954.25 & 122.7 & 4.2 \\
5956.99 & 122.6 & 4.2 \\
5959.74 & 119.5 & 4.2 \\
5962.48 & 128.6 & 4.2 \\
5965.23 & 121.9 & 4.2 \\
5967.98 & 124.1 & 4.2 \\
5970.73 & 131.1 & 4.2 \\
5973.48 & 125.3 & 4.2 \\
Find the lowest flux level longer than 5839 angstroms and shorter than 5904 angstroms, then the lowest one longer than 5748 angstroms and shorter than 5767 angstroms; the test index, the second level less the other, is 13.7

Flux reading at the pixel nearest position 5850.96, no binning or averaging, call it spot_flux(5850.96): 131.7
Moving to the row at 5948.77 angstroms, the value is 121.2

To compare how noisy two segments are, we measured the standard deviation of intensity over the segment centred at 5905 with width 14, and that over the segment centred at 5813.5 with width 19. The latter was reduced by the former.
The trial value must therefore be 0.5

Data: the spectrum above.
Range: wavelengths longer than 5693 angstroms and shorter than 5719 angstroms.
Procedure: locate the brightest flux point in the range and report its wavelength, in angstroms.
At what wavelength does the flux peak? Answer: 5704.63 angstroms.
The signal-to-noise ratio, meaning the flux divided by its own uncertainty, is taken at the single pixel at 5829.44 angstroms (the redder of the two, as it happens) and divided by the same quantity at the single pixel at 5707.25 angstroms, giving 1.02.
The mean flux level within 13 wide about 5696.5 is 131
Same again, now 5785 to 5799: 127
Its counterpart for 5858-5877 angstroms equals 139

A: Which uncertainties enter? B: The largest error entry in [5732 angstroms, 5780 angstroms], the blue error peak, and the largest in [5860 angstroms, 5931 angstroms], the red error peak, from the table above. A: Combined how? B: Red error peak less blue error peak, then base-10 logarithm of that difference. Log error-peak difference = -0.40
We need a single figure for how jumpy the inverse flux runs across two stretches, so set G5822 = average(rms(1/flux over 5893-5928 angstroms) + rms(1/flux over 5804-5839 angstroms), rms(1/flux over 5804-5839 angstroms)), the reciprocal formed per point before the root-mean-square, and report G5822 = 0.0117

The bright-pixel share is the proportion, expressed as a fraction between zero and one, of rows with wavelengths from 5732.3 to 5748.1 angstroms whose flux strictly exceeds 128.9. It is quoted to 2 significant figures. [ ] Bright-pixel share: 0.83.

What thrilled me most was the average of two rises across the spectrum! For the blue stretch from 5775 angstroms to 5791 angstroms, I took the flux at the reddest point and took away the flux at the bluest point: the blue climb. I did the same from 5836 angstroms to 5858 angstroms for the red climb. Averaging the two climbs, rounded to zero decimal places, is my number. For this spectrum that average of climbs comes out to -5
